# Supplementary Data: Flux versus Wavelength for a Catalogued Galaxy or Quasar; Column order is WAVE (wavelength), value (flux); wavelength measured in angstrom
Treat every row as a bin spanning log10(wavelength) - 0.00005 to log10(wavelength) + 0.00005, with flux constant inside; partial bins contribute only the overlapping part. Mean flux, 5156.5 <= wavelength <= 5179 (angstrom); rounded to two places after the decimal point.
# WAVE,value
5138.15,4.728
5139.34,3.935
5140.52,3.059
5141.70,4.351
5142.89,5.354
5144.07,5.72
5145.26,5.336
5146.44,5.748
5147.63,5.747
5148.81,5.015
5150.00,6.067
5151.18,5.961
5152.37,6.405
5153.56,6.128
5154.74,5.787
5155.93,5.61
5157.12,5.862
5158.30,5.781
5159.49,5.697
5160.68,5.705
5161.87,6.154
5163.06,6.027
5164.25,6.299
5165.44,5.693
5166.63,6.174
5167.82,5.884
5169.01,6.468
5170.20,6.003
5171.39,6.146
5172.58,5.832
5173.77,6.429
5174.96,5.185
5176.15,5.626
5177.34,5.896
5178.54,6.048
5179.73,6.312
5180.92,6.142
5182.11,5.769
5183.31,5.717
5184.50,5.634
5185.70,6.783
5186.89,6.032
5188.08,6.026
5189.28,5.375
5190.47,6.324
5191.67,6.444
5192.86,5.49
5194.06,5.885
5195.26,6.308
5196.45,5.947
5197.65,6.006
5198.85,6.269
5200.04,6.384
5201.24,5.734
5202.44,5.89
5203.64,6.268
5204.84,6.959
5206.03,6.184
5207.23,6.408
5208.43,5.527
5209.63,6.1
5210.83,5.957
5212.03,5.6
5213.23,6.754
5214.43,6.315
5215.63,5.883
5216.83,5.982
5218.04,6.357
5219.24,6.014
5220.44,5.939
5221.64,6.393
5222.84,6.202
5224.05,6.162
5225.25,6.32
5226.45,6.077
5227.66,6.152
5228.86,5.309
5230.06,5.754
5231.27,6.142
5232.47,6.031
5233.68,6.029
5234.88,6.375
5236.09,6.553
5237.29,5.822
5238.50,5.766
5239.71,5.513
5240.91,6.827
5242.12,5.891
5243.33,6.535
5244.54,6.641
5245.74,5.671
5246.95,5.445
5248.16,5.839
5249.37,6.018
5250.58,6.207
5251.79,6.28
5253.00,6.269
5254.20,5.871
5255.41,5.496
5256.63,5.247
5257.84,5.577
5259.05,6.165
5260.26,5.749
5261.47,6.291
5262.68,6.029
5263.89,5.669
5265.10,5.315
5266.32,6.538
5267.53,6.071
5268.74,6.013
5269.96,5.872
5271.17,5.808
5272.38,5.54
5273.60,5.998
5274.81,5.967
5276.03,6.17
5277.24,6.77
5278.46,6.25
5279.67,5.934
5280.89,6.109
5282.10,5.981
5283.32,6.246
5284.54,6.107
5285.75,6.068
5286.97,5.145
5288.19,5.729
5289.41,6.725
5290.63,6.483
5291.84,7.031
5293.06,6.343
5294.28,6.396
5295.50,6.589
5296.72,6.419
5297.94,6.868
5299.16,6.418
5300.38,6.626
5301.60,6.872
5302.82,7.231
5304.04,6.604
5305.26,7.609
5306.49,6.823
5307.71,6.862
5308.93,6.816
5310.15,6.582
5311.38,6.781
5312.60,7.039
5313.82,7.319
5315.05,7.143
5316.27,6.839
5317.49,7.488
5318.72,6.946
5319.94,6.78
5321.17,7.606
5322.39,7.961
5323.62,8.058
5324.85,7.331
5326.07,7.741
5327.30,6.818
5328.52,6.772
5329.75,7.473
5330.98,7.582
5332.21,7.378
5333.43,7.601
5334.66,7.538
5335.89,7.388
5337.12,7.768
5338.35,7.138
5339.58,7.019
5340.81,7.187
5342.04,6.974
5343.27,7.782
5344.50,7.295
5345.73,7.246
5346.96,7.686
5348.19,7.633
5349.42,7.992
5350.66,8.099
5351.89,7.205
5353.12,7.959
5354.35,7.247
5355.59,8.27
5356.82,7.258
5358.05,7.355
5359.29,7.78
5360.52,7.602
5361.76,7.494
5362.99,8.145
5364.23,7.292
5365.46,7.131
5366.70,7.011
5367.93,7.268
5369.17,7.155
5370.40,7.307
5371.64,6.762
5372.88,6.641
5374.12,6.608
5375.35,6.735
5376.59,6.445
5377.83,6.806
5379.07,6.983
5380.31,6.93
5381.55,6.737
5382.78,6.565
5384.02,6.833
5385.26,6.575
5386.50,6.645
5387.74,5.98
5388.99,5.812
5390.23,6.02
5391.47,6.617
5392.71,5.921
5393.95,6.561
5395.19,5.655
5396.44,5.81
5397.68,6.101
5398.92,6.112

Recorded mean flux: 5.94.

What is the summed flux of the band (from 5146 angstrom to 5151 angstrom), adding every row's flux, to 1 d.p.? 22.6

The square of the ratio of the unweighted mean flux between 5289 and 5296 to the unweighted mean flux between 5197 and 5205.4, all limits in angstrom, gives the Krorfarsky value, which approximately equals 1.1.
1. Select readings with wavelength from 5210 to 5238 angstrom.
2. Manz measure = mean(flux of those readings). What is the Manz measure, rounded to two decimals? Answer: 6.09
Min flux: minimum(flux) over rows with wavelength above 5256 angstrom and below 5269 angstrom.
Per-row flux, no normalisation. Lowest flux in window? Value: 5.247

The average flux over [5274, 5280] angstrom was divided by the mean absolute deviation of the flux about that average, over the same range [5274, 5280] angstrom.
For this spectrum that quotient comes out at 27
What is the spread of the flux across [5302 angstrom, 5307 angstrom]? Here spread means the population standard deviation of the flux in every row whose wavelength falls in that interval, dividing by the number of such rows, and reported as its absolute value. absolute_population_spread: 0.39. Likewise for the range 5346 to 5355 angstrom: 0.33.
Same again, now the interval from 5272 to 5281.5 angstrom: 0.33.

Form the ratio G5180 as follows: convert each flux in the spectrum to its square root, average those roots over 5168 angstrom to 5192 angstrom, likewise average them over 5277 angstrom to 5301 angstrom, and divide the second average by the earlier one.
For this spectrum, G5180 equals 1.025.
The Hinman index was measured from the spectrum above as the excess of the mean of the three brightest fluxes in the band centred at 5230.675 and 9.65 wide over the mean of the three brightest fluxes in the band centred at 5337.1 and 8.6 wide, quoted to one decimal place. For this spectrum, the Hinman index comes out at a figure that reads -1.4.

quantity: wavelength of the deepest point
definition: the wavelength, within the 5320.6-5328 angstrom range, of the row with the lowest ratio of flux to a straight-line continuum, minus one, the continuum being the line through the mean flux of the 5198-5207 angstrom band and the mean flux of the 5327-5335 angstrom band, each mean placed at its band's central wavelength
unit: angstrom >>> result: 5327.30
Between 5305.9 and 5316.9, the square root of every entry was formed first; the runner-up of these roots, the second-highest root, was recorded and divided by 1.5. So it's 1.78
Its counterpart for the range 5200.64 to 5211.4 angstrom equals 1.69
